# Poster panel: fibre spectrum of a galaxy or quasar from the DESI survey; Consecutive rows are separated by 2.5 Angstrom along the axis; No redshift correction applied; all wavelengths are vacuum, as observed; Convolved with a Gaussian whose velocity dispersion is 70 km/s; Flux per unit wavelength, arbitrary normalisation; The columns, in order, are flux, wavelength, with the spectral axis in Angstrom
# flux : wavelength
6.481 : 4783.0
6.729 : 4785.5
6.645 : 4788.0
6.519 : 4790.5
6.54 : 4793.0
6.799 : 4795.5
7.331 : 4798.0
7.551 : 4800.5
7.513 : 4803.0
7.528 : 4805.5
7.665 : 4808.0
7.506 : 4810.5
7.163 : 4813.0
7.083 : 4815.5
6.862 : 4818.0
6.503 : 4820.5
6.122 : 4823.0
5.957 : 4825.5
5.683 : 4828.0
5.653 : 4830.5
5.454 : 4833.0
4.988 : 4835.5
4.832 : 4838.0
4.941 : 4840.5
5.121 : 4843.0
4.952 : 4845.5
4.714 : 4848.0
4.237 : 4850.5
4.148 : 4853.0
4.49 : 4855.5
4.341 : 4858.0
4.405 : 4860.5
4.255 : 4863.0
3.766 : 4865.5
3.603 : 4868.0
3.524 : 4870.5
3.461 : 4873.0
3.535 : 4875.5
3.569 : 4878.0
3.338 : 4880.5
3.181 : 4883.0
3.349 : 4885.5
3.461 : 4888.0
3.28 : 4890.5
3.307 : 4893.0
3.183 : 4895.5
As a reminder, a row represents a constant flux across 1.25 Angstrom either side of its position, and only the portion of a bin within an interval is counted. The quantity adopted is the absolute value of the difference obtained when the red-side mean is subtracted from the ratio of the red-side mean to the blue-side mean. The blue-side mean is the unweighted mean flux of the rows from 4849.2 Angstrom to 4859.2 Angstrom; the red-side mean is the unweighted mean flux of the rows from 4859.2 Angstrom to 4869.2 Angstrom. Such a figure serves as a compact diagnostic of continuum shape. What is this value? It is 3.1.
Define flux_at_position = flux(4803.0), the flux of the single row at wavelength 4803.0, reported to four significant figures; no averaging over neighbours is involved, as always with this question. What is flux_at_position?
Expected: 7.513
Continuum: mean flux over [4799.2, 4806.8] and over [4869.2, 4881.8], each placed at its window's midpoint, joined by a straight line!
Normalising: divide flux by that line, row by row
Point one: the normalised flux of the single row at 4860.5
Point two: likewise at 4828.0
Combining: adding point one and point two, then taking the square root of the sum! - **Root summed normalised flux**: 1.39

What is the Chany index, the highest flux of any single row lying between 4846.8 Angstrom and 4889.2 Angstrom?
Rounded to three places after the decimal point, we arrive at 4.714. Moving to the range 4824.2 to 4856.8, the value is 5.957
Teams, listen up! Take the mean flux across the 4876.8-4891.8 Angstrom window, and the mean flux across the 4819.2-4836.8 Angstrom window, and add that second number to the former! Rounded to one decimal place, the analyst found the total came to 9.1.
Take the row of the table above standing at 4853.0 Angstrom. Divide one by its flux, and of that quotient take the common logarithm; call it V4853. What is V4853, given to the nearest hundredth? -0.62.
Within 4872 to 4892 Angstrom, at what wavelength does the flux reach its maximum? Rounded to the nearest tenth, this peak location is 4878.0 Angstrom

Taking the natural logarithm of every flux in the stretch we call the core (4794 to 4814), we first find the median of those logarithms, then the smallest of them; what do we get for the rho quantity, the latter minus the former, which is -0.10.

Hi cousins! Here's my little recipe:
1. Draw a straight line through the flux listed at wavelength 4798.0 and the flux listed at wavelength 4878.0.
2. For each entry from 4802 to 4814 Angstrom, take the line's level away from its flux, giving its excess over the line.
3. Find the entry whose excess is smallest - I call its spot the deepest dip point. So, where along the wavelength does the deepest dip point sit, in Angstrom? 4803.0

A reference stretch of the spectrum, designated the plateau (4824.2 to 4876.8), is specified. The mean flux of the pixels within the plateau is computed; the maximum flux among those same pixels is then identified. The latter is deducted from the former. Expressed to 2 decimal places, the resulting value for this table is -1.38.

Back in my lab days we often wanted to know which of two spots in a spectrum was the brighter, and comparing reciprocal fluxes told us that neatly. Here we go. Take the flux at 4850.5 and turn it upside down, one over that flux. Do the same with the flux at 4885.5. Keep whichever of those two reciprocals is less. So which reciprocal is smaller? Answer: 0.24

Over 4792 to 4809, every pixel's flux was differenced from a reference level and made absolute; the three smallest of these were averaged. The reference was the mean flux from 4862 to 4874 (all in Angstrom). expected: 3.2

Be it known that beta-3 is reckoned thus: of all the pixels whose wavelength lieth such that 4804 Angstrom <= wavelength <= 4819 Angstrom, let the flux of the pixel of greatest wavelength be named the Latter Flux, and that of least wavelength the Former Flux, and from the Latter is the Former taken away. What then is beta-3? -0.7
